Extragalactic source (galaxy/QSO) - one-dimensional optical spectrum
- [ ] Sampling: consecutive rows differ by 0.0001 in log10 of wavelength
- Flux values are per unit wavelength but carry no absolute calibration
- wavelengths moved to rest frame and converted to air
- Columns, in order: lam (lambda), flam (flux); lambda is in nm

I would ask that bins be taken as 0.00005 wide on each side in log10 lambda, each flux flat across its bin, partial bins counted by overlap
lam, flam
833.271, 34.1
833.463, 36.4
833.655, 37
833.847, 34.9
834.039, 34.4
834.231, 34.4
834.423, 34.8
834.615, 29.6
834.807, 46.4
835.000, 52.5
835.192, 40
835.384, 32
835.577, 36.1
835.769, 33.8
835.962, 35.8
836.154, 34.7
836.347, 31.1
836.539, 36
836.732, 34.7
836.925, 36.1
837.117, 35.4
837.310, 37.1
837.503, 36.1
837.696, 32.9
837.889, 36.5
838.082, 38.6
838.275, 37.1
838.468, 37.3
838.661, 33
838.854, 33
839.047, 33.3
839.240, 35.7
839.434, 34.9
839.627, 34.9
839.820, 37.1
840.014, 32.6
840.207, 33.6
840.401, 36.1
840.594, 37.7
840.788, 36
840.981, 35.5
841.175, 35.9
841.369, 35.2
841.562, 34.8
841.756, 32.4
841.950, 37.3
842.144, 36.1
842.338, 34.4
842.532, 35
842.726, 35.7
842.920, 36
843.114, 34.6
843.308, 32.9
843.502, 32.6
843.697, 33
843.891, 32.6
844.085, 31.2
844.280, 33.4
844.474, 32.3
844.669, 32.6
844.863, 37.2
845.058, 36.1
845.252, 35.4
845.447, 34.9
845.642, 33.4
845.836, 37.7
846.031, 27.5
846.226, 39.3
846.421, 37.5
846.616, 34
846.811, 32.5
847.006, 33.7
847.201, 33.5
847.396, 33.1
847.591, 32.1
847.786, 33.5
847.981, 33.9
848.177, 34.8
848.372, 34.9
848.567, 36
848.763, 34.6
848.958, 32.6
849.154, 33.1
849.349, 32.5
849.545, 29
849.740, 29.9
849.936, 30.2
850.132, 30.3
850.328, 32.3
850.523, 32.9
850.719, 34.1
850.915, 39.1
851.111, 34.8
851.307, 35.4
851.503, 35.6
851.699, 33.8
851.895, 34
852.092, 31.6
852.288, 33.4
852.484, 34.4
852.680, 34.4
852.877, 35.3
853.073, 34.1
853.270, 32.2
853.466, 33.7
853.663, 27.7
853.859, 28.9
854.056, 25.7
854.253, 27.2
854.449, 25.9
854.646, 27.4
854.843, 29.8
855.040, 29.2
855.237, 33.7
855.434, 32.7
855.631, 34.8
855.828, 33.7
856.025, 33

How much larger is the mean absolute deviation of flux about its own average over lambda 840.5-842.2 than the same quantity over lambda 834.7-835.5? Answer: -5.7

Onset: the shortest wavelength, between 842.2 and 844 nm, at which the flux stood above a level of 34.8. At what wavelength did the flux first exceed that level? 842.532 nm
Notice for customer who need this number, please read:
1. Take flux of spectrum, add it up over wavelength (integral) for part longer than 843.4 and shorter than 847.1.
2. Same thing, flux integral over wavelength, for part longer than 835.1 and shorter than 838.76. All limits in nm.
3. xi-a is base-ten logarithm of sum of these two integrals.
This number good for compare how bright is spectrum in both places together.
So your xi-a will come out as 2.408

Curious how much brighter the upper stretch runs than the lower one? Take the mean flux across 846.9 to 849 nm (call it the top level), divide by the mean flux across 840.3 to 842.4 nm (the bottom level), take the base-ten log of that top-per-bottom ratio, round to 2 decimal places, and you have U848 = -0.02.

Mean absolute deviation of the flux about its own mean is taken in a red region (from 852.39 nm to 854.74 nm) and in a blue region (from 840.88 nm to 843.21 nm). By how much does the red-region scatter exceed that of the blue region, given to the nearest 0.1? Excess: 2.6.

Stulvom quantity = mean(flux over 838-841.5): 35.4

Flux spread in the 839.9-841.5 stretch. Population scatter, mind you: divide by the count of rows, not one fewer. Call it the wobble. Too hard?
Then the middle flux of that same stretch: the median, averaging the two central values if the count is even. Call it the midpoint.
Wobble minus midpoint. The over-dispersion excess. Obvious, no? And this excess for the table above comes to -34.2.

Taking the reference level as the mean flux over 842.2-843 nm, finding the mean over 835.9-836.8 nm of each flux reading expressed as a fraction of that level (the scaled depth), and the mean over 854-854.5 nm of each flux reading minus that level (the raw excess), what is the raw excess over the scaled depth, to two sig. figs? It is -9.2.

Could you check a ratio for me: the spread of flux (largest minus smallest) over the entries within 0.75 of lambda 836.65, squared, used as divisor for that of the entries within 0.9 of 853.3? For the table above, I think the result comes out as 0.27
